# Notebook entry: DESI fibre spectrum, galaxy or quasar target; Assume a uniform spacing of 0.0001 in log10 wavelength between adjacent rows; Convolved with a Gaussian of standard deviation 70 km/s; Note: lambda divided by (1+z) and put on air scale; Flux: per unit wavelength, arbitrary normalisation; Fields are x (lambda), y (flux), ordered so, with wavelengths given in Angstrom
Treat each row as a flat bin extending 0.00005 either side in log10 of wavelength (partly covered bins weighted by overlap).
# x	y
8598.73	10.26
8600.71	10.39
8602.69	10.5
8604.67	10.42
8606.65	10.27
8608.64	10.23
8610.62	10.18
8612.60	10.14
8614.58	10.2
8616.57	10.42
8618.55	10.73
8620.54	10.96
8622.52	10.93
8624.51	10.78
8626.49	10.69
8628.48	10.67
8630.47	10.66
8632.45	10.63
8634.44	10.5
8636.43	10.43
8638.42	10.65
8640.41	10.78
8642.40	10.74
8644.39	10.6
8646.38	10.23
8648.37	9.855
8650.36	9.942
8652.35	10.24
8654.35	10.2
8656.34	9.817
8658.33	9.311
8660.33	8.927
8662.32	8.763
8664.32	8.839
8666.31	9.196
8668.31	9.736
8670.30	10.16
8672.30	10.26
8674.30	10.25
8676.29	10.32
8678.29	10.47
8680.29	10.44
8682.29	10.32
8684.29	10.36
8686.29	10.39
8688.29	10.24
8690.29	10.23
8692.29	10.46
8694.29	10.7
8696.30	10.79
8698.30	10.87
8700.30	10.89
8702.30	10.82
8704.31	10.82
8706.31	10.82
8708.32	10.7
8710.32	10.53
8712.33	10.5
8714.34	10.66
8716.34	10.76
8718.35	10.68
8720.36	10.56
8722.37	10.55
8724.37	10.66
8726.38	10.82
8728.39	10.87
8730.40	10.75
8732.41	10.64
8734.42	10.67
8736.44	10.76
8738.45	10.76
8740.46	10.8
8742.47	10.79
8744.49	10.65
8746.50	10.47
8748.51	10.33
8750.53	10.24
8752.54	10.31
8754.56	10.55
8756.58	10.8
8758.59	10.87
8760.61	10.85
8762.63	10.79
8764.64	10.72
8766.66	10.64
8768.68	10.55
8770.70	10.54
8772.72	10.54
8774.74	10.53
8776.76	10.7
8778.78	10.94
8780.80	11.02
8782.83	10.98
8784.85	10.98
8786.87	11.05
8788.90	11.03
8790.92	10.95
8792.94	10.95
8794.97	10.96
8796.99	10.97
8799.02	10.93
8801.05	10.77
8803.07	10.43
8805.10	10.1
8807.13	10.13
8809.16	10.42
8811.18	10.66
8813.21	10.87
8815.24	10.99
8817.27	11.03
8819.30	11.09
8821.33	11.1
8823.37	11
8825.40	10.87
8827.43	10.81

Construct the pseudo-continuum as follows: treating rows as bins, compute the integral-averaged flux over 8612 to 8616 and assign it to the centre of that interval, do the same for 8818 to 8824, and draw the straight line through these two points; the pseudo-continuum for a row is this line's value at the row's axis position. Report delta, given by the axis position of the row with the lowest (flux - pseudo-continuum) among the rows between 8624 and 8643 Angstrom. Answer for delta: 8636.43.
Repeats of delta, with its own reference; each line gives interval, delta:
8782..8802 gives 8801.05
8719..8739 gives 8722.37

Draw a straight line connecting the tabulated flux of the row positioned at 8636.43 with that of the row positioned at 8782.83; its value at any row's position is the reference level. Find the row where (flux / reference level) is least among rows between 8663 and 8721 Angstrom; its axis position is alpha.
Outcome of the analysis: 8664.32 Angstrom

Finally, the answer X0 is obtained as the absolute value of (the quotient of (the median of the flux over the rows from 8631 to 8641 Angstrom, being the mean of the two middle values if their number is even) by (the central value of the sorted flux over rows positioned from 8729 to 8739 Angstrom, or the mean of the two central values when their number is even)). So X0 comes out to 0.989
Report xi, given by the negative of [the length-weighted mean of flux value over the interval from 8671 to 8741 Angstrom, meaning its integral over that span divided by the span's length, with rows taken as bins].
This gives -10.6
